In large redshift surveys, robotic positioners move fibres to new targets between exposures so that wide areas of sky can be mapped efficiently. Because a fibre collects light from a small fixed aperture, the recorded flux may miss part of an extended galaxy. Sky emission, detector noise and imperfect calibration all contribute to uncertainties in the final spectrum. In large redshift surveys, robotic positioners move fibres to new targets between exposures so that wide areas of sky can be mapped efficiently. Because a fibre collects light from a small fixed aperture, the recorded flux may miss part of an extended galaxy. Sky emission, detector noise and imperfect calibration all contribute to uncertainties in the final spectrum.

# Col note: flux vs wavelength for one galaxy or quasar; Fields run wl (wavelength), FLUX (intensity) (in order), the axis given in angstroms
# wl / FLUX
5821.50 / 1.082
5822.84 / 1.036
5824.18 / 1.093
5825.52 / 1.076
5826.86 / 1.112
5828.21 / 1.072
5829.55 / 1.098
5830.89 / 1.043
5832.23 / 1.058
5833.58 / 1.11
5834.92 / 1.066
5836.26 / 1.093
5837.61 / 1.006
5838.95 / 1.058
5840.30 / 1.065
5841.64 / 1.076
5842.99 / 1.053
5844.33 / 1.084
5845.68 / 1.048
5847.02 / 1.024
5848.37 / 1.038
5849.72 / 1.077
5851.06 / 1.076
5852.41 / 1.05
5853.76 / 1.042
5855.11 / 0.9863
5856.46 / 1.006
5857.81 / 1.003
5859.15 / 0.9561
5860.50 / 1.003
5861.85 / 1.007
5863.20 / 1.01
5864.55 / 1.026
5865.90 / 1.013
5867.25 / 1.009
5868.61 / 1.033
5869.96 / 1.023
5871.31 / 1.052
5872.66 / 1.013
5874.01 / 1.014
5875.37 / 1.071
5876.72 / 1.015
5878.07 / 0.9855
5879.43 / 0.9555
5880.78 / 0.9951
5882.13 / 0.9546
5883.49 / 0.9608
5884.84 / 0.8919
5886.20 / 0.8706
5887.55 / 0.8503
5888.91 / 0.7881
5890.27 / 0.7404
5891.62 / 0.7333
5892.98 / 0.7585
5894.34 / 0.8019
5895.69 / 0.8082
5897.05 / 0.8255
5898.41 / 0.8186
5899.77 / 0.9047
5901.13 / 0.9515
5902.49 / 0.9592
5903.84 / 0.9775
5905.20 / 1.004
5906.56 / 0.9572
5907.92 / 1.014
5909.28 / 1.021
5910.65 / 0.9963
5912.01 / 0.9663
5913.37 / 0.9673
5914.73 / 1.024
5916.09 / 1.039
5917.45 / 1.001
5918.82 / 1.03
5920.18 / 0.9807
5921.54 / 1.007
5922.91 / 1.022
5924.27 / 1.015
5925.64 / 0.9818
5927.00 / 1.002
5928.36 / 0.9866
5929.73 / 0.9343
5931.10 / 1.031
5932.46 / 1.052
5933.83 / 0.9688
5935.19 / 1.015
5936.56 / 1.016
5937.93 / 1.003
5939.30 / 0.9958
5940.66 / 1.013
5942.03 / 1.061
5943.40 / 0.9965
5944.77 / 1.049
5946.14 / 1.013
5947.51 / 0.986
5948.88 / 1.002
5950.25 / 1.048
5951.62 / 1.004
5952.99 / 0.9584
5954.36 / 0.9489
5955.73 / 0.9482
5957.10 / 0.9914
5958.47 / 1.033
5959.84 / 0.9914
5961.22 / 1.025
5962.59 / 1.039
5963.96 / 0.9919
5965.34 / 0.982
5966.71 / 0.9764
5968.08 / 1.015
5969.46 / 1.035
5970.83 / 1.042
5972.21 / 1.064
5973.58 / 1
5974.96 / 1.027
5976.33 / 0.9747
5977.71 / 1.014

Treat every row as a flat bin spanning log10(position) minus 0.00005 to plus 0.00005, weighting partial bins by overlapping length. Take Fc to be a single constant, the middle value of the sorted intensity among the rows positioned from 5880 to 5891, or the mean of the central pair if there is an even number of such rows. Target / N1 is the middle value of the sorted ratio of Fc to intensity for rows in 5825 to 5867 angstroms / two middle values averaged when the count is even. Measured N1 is 0.839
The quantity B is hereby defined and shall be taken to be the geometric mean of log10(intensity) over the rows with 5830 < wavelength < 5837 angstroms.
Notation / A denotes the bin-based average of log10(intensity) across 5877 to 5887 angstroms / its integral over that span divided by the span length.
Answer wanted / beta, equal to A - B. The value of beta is -0.054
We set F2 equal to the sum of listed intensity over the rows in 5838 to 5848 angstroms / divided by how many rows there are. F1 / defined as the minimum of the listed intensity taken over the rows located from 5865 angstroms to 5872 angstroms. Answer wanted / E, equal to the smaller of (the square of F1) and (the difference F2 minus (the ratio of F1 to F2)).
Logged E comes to 0.10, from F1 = 1.009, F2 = 1.058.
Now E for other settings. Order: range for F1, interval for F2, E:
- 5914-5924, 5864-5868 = 0.05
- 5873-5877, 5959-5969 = -0.01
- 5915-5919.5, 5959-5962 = 0.02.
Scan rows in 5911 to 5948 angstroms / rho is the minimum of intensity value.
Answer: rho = 0.9343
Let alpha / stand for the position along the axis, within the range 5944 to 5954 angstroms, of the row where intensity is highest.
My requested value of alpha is 5944.77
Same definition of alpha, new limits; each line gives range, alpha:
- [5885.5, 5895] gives 5886.20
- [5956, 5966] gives 5962.59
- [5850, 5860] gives 5851.06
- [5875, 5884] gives 5875.37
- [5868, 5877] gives 5875.37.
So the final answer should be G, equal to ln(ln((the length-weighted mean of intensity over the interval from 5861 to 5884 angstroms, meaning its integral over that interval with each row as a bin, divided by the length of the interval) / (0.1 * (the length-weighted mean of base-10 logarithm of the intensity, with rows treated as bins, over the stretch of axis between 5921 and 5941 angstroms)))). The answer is 2.22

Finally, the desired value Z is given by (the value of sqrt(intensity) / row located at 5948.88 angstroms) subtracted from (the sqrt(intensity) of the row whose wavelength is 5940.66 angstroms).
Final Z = 0.0055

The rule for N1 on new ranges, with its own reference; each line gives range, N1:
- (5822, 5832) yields 0.819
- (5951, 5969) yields 0.889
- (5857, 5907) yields 0.917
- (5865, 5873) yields 0.866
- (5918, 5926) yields 0.872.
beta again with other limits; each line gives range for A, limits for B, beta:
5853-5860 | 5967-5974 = 0.000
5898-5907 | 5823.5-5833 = -0.058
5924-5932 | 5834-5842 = -0.023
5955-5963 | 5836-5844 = -0.018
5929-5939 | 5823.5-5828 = -0.038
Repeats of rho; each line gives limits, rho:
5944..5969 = 0.9482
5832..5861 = 0.9561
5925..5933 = 0.9343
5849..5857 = 0.9863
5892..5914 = 0.7585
